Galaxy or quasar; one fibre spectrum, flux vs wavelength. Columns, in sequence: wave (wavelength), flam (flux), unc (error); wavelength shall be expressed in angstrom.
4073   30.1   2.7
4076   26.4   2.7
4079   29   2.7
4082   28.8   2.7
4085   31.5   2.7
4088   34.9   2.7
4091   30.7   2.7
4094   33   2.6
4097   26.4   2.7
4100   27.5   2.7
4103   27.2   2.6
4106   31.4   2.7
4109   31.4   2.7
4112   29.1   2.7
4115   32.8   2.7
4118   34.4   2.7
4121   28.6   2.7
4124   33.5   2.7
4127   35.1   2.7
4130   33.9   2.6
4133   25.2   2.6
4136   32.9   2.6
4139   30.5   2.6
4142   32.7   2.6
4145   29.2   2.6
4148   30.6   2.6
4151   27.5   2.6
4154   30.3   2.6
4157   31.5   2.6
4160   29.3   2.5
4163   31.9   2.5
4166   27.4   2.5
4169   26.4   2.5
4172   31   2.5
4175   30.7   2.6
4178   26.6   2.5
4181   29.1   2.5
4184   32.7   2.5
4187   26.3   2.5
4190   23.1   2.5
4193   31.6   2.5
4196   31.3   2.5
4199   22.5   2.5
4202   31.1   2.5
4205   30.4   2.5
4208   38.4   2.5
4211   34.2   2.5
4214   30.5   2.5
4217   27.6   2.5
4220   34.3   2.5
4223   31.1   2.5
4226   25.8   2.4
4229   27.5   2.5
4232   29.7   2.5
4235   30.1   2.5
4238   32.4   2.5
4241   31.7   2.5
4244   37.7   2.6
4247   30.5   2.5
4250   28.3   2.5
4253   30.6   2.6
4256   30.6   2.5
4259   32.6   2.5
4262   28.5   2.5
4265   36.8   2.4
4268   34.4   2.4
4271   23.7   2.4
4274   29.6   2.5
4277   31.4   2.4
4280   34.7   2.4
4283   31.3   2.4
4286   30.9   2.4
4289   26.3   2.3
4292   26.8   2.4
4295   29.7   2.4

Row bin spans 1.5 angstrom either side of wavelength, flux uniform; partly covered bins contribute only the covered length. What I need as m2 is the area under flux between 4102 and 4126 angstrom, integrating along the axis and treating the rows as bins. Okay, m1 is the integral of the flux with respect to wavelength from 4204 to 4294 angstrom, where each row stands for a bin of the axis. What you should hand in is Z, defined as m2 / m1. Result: 0.3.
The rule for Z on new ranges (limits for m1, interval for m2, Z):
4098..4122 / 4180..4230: 2.1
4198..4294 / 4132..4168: 0.4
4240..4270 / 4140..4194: 1.6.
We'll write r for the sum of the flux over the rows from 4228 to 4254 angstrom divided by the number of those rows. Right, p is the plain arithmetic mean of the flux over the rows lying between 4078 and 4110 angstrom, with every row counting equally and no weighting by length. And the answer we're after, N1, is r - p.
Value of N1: 0.8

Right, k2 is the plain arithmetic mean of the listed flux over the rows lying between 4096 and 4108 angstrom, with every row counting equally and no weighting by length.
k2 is 28.1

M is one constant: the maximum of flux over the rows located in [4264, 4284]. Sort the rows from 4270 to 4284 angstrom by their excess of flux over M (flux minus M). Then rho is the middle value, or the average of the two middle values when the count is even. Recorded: -5.5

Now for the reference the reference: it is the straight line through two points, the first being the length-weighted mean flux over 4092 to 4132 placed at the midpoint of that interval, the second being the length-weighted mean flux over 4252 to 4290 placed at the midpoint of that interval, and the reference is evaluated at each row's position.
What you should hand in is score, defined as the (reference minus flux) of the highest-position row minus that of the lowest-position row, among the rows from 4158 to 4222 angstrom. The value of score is -5.0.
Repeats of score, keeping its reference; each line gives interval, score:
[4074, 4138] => -6.5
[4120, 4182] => -0.5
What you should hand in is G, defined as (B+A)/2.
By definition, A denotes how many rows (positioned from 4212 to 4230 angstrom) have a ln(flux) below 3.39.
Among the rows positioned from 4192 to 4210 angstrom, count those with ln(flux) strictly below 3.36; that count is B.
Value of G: 2.0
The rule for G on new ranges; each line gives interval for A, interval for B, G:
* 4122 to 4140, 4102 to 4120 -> 1.0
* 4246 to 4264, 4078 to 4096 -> 1.0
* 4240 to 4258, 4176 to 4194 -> 2.0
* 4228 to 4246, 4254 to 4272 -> 1.5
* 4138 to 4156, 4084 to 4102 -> 2.0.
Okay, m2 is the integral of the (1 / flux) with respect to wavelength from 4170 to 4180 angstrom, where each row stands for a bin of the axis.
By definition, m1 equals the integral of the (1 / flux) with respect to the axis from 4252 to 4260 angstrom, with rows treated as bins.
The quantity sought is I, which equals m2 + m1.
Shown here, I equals 0.600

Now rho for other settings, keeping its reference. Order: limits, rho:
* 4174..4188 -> -7.7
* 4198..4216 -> -6.0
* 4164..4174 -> -9.4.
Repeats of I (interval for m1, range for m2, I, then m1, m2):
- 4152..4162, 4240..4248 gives 0.571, 0.330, 0.240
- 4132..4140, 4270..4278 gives 0.559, 0.272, 0.286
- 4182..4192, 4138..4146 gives 0.628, 0.369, 0.259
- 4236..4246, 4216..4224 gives 0.558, 0.300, 0.258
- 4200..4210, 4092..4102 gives 0.658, 0.310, 0.348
